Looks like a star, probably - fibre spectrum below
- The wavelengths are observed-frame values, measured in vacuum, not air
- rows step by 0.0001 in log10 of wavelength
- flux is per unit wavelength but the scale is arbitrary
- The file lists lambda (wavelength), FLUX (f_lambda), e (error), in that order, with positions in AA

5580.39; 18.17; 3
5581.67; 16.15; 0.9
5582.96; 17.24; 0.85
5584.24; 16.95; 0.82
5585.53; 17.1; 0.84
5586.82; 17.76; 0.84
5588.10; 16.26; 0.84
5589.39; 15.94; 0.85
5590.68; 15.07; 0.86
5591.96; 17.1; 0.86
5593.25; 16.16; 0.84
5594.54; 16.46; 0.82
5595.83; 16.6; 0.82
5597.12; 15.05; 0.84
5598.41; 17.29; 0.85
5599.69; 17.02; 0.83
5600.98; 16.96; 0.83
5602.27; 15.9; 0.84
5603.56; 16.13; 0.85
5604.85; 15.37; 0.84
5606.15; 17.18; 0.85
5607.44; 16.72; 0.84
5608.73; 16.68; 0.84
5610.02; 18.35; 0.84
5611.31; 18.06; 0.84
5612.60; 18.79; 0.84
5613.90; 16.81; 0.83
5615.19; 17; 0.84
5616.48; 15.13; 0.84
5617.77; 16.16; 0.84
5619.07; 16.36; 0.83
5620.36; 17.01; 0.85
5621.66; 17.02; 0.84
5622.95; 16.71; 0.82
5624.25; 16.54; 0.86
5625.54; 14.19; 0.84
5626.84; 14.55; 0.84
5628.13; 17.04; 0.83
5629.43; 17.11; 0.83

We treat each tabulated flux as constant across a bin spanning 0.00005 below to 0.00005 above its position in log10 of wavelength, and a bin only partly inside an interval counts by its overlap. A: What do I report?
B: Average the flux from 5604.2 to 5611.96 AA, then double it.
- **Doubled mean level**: 34.1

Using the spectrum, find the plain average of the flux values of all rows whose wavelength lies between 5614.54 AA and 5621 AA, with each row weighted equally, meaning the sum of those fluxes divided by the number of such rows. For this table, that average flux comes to 16.3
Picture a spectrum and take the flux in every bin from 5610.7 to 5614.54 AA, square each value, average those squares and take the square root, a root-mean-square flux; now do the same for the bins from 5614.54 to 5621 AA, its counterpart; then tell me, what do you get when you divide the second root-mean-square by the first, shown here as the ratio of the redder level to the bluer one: 0.91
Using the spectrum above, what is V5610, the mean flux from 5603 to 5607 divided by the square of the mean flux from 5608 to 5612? 0.052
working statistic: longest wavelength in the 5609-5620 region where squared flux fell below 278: 5619.07 AA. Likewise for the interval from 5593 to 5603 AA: 5602.27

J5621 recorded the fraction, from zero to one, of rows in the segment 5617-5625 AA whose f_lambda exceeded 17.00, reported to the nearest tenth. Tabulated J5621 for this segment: 0.3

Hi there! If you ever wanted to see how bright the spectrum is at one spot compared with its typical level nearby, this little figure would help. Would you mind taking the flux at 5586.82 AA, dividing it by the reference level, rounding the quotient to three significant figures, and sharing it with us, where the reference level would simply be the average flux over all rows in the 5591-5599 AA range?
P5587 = 1.08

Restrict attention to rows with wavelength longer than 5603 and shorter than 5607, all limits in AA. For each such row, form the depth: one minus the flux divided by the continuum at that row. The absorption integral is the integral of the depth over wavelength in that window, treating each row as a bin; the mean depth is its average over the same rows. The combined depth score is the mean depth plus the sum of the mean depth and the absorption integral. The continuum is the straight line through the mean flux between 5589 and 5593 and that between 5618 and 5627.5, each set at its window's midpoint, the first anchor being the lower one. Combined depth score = -0.07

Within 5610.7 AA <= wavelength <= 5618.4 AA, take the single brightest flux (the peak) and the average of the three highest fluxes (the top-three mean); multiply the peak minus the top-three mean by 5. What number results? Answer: 4.2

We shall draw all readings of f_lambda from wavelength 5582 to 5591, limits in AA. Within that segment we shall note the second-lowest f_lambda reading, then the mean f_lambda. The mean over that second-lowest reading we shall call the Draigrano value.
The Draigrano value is 1.04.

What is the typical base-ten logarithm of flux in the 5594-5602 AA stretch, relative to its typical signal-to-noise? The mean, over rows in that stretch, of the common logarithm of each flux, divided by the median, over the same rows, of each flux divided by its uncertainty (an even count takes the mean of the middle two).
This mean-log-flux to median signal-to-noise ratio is 0.0601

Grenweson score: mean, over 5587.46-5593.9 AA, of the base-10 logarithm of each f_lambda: 1.21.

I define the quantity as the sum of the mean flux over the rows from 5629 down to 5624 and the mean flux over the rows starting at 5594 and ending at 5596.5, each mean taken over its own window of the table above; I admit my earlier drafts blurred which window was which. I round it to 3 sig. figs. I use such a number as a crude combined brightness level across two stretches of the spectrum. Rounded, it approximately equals 32.1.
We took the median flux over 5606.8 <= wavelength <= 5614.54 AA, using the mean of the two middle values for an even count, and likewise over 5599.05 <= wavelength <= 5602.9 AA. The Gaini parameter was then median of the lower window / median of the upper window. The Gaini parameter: 0.97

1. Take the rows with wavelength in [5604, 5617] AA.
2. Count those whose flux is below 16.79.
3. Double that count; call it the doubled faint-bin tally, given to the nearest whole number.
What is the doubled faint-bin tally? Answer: 8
